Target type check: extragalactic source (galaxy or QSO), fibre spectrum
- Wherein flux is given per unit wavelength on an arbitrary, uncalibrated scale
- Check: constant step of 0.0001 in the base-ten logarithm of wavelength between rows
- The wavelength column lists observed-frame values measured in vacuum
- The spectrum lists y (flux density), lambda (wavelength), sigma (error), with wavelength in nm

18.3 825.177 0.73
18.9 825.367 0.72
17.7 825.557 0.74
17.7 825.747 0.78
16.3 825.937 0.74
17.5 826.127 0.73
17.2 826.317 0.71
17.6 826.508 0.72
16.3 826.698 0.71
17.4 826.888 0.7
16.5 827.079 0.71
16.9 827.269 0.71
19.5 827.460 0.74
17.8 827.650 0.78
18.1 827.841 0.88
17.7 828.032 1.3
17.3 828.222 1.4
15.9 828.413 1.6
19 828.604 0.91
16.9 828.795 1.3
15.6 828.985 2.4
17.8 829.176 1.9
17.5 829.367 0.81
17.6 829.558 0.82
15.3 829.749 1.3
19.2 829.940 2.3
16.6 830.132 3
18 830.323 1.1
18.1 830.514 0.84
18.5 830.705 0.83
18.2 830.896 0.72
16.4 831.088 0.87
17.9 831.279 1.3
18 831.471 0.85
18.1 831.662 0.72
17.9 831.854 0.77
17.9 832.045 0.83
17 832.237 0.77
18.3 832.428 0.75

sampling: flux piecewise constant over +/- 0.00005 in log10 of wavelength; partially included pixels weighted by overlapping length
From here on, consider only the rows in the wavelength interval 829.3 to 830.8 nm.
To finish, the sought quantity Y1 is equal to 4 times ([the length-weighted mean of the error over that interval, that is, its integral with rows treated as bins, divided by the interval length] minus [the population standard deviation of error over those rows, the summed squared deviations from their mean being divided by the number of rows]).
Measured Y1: 2.4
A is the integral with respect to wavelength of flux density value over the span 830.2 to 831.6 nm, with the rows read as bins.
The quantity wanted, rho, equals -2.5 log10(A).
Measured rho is -3.49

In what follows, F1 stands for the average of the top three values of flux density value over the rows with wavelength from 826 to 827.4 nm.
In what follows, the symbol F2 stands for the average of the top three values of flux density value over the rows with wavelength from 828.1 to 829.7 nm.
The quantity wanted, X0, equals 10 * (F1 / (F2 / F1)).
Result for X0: 169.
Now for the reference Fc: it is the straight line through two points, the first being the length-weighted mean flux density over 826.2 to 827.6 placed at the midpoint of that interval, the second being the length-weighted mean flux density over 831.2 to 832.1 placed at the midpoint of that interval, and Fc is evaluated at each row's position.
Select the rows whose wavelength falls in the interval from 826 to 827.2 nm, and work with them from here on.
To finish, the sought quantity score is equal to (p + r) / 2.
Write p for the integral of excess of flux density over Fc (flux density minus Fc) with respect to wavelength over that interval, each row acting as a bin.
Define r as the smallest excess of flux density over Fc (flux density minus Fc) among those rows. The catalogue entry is -0.7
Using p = -0.32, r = -1.0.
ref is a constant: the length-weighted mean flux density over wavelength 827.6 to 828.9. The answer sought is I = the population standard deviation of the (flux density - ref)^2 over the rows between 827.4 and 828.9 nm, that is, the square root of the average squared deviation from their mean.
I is 1.4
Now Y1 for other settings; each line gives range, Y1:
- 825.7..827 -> 2.8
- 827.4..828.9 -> 3.3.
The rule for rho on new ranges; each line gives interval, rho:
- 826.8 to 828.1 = -3.40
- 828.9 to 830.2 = -3.37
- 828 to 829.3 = -3.37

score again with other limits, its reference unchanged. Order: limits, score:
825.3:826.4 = -0.3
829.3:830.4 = -1.4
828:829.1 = -1.3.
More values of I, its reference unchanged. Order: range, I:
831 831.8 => 0.4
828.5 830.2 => 1.7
